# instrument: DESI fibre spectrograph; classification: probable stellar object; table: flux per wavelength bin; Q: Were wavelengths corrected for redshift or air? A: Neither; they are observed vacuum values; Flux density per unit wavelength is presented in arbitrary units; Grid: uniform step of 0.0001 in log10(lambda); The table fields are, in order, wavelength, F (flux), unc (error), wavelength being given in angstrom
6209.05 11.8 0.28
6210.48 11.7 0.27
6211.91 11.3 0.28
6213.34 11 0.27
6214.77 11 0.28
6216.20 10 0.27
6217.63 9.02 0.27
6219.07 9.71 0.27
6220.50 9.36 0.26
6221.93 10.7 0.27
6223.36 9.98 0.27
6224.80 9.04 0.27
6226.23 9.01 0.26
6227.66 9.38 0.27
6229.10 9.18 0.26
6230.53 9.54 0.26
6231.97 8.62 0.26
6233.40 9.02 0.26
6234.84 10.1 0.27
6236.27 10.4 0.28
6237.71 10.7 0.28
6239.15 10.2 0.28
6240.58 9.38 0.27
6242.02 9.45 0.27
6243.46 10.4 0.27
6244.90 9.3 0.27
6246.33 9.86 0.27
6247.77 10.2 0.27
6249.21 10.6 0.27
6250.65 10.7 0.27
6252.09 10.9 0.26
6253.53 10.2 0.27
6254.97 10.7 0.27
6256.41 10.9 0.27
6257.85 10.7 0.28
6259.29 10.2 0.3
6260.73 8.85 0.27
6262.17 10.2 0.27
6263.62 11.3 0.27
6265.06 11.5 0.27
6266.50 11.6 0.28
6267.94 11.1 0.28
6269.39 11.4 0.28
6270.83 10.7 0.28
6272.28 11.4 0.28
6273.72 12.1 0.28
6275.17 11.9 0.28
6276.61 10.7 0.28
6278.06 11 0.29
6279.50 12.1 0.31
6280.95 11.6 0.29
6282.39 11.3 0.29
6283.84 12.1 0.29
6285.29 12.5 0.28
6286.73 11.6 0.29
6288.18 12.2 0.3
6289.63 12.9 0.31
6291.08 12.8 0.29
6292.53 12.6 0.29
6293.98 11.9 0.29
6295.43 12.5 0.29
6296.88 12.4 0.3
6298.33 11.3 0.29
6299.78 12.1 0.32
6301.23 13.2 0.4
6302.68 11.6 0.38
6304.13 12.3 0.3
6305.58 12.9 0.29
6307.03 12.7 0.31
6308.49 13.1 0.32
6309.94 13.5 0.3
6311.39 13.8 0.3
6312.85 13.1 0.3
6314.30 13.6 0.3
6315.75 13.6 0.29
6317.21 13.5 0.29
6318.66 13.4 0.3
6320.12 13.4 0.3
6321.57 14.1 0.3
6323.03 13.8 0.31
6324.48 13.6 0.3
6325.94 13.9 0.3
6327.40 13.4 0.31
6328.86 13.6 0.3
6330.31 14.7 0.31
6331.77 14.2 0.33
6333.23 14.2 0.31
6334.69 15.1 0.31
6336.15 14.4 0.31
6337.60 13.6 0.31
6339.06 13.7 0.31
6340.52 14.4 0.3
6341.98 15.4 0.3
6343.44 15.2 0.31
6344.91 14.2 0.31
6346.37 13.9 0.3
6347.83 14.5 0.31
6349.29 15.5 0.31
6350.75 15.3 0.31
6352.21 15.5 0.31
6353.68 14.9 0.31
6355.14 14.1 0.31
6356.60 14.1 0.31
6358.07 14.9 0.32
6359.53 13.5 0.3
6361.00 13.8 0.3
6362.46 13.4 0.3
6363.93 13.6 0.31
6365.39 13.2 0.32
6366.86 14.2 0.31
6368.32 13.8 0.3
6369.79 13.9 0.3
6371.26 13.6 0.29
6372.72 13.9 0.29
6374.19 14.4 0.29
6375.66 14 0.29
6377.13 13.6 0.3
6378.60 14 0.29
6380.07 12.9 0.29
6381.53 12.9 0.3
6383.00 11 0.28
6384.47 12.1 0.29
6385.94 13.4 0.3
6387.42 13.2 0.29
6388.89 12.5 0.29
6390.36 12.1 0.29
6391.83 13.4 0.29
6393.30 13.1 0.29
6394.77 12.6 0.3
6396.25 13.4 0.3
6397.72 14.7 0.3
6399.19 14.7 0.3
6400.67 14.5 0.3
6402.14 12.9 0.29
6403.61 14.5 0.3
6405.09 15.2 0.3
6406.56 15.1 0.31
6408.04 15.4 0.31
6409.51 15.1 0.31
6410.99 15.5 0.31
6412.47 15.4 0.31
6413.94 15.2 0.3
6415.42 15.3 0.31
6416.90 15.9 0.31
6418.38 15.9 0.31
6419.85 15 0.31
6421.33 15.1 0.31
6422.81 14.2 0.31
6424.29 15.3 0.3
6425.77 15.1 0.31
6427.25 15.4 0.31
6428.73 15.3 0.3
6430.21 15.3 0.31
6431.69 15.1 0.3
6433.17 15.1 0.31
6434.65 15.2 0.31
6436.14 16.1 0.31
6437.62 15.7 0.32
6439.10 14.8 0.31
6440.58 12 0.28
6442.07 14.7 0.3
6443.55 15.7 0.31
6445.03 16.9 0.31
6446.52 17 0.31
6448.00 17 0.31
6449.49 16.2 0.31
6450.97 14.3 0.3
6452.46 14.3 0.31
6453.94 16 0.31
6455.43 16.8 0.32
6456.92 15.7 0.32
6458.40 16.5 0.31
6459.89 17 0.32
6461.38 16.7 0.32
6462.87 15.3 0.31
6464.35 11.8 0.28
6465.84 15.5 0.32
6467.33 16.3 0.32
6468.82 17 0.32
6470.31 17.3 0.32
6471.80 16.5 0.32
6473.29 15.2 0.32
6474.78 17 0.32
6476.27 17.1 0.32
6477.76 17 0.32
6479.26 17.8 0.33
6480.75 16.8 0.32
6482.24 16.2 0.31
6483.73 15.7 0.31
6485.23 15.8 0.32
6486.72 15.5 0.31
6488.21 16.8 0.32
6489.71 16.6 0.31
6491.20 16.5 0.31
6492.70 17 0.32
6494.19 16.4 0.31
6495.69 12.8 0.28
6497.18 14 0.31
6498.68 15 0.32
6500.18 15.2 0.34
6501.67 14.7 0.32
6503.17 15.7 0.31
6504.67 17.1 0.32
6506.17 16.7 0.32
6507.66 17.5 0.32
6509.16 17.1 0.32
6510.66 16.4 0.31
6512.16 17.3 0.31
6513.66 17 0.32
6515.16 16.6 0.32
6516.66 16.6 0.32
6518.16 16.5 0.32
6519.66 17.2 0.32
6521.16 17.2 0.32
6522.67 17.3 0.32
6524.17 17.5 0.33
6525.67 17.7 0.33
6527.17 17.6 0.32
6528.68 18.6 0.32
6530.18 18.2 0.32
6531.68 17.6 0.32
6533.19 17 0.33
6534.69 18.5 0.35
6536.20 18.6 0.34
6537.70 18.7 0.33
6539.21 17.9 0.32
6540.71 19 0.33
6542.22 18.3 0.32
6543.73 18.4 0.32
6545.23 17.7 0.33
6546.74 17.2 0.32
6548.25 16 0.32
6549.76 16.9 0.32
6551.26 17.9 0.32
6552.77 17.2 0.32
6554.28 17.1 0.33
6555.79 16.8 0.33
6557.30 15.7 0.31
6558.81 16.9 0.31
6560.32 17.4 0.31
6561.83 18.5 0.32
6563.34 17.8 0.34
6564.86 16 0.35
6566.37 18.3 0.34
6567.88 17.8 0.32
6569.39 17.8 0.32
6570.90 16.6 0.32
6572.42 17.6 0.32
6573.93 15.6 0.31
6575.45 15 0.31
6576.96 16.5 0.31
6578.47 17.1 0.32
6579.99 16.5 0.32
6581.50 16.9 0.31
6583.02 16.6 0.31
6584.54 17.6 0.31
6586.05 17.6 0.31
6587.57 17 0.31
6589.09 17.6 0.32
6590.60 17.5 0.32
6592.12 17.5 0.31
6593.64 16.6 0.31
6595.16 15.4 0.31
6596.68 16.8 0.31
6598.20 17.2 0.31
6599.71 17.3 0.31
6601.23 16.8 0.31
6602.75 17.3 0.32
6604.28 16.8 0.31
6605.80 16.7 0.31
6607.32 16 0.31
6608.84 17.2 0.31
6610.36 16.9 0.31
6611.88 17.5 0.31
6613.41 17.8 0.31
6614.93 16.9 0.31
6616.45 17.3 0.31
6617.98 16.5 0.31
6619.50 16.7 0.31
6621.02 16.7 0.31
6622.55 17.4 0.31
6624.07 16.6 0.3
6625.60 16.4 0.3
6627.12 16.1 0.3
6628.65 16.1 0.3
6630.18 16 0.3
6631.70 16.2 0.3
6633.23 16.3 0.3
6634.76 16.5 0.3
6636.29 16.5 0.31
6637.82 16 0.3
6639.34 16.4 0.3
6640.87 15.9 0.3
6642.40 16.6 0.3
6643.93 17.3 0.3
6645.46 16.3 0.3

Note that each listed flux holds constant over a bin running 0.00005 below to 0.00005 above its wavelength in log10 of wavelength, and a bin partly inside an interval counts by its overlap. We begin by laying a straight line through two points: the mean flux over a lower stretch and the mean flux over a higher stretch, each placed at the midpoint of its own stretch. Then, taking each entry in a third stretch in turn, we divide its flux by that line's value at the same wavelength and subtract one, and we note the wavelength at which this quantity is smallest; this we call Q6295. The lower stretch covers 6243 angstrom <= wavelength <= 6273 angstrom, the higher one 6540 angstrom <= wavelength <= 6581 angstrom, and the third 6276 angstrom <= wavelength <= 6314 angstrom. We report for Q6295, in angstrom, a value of 6276.61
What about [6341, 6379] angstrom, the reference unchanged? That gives 6365.39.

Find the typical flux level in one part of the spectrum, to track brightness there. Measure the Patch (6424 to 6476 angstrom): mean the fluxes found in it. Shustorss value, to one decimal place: 15.6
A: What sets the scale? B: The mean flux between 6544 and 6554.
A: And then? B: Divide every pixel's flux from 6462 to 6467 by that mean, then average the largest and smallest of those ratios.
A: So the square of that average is 0.63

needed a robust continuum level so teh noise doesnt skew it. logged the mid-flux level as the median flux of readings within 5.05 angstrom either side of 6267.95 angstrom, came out 11.4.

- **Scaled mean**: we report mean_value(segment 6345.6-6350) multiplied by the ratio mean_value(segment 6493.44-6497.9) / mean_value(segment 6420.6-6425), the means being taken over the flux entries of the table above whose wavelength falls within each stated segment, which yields 14.2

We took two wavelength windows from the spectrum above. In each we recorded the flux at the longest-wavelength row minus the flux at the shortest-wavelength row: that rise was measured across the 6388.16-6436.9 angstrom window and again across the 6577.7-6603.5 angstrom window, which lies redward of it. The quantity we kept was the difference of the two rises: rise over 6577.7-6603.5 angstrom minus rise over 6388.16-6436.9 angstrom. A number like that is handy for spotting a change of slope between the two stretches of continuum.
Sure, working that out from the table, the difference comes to -3.4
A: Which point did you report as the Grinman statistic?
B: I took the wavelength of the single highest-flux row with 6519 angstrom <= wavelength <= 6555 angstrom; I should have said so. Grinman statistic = 6540.71 angstrom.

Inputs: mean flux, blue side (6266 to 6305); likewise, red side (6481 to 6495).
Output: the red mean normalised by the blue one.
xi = 1.37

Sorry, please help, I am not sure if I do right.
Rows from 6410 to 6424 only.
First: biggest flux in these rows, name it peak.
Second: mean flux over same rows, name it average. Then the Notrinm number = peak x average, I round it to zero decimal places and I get 243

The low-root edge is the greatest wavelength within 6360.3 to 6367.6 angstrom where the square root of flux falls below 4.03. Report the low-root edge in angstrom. 6366.86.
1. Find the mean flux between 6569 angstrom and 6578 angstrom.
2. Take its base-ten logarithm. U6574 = 1.22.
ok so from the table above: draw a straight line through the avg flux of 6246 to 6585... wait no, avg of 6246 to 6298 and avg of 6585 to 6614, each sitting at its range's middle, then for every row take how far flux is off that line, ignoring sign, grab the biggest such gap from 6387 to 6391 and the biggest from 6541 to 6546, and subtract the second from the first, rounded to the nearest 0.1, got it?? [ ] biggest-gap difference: -1.1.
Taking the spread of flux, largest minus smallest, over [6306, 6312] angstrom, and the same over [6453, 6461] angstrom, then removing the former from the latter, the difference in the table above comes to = 0.2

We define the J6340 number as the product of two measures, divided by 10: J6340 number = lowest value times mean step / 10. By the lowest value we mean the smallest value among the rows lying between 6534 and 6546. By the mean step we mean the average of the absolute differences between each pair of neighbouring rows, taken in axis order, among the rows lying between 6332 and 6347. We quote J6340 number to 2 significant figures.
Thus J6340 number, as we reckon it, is 1.1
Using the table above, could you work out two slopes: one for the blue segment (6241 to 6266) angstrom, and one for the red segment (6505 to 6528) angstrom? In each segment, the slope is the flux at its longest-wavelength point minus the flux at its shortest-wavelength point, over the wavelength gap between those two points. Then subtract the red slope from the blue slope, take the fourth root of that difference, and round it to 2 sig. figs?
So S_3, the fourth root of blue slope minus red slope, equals 0.46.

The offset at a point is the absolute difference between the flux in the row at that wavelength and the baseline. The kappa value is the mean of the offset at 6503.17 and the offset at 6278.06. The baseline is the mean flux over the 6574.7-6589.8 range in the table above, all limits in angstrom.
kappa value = 3.5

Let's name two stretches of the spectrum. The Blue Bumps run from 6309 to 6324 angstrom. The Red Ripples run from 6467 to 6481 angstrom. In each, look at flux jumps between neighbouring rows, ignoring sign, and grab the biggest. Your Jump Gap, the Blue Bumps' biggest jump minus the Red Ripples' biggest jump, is -1.1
